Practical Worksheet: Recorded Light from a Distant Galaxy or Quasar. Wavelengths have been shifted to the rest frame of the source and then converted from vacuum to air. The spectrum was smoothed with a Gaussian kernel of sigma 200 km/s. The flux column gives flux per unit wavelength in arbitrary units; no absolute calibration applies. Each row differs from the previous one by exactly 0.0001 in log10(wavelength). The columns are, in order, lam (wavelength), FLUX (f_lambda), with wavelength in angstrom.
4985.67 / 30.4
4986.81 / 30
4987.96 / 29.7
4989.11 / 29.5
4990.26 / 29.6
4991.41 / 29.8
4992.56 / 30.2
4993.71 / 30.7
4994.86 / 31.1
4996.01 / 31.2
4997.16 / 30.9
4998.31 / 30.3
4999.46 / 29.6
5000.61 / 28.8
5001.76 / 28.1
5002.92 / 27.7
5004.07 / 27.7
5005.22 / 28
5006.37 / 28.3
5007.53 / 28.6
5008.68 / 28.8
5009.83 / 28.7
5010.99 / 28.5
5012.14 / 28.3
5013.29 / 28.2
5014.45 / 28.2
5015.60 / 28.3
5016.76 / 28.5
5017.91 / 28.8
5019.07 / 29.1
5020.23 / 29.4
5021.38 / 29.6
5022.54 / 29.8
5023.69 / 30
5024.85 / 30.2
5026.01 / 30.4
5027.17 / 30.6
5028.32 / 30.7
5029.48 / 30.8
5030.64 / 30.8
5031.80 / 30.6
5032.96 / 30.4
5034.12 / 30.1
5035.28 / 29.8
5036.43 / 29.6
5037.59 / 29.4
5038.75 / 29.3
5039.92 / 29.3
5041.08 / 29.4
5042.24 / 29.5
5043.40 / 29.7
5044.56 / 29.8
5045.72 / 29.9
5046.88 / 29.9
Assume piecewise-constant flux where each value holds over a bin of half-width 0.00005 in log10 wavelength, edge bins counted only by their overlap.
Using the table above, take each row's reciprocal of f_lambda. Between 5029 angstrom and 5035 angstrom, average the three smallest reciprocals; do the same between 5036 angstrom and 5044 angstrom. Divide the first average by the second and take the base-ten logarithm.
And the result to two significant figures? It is -0.016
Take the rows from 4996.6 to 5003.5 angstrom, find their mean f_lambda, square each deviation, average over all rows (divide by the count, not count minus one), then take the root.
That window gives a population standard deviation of 1.1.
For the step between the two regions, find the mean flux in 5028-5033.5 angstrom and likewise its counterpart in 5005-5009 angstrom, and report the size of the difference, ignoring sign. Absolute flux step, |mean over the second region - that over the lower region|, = 2.2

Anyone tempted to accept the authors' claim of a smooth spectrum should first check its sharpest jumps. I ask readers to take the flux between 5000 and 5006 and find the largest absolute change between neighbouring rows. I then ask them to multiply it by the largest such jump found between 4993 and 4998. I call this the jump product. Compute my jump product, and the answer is 0.28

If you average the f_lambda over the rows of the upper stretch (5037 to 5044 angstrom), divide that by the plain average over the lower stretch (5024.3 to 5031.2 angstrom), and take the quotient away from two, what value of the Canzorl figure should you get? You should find 1.04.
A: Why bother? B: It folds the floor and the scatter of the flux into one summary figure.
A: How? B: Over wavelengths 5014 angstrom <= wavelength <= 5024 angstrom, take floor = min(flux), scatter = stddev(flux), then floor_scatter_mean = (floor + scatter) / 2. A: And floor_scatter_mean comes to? 14.4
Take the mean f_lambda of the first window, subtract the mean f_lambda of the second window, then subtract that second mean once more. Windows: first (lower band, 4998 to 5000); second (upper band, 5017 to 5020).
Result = -28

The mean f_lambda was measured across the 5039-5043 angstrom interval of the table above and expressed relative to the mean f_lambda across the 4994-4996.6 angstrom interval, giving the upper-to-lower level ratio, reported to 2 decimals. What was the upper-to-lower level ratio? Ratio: 0.94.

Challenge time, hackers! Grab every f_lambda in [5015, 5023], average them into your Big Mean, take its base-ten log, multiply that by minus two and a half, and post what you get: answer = -3.66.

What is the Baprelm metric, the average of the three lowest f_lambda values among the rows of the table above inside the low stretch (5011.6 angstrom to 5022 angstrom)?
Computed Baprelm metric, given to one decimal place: 28.2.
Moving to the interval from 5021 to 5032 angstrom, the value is 29.8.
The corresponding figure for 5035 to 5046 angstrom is 29.3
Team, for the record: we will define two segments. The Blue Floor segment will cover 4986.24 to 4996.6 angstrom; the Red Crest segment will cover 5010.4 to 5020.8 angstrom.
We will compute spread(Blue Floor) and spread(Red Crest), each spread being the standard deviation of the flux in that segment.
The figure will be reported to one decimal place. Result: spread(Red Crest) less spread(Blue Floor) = -0.2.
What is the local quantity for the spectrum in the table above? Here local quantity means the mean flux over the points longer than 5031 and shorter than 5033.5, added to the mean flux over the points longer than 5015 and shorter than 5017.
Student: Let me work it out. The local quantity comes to 58.9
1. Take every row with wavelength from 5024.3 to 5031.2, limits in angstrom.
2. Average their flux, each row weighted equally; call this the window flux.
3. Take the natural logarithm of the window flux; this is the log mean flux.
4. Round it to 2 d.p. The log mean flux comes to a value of 3.42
